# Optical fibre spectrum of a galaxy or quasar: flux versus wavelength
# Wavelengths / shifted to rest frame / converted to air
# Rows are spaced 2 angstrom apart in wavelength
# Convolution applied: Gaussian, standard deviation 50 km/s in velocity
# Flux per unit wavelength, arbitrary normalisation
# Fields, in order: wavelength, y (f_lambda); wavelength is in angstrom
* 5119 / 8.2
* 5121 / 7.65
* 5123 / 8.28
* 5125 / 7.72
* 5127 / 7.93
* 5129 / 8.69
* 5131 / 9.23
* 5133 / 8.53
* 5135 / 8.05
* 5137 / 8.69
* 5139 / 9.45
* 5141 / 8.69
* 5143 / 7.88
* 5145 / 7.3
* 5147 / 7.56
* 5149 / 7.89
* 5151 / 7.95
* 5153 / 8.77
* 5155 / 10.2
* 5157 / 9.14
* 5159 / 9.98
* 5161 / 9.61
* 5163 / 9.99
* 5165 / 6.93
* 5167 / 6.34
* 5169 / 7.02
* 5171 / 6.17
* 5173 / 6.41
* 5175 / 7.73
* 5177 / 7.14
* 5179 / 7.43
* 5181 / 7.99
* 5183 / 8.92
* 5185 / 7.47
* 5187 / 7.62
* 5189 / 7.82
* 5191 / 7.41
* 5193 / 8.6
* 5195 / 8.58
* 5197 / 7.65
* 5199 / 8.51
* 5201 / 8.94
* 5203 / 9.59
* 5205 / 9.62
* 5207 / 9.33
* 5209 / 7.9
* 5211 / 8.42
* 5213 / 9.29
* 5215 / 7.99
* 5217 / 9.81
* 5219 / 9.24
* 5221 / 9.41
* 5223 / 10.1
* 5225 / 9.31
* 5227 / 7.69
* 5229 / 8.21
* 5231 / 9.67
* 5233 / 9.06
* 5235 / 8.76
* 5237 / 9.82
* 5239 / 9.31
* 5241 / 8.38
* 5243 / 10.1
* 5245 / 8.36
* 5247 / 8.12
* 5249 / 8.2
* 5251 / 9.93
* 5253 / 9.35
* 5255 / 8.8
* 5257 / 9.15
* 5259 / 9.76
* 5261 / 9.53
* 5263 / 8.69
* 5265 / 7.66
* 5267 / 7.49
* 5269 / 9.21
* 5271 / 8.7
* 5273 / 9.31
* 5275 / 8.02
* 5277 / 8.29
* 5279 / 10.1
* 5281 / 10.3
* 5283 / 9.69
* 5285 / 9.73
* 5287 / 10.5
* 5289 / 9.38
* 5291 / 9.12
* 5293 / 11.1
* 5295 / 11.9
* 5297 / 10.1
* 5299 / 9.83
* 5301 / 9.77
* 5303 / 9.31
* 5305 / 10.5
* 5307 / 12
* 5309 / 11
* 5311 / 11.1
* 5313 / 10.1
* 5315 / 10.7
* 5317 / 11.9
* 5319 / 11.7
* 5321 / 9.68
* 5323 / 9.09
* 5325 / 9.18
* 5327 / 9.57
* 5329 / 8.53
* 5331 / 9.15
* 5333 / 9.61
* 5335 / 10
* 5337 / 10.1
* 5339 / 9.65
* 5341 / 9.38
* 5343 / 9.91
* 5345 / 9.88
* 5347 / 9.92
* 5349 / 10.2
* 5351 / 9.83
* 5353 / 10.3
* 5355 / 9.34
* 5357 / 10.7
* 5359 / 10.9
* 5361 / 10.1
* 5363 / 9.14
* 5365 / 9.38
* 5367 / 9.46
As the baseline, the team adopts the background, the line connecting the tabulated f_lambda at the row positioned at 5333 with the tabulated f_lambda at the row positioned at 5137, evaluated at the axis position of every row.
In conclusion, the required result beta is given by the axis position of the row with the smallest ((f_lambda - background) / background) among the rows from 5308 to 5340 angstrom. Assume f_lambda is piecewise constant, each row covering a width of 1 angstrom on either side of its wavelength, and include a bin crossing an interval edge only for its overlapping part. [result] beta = 5329 angstrom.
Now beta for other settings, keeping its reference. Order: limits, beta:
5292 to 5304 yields 5303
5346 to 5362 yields 5355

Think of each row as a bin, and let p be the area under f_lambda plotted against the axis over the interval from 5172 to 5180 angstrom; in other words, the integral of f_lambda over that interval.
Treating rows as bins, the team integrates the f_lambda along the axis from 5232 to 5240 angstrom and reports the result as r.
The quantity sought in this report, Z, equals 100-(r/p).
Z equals 98.7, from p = 57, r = 74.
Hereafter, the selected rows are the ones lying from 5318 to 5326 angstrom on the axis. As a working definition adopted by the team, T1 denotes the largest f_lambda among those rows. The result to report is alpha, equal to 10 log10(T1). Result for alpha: 10.7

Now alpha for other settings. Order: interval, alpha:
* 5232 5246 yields 10.0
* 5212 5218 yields 9.9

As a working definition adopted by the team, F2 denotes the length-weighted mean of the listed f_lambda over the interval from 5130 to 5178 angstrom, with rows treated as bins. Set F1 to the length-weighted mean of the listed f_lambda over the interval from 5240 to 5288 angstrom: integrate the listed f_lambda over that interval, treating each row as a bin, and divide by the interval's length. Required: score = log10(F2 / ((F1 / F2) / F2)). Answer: 1.78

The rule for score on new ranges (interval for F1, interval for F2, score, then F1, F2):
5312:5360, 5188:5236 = 1.83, 10.0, 8.8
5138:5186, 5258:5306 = 2.03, 8.1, 9.5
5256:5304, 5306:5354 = 2.04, 9.4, 10.1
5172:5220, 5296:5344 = 2.09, 8.3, 10.1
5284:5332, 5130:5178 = 1.73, 10.2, 8.2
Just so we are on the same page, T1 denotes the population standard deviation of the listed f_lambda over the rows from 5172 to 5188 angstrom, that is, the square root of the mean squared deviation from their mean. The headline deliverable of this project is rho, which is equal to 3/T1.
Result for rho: 4.5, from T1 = 0.7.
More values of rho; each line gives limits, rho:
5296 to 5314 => 3.8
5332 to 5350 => 12.3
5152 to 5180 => 2.1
